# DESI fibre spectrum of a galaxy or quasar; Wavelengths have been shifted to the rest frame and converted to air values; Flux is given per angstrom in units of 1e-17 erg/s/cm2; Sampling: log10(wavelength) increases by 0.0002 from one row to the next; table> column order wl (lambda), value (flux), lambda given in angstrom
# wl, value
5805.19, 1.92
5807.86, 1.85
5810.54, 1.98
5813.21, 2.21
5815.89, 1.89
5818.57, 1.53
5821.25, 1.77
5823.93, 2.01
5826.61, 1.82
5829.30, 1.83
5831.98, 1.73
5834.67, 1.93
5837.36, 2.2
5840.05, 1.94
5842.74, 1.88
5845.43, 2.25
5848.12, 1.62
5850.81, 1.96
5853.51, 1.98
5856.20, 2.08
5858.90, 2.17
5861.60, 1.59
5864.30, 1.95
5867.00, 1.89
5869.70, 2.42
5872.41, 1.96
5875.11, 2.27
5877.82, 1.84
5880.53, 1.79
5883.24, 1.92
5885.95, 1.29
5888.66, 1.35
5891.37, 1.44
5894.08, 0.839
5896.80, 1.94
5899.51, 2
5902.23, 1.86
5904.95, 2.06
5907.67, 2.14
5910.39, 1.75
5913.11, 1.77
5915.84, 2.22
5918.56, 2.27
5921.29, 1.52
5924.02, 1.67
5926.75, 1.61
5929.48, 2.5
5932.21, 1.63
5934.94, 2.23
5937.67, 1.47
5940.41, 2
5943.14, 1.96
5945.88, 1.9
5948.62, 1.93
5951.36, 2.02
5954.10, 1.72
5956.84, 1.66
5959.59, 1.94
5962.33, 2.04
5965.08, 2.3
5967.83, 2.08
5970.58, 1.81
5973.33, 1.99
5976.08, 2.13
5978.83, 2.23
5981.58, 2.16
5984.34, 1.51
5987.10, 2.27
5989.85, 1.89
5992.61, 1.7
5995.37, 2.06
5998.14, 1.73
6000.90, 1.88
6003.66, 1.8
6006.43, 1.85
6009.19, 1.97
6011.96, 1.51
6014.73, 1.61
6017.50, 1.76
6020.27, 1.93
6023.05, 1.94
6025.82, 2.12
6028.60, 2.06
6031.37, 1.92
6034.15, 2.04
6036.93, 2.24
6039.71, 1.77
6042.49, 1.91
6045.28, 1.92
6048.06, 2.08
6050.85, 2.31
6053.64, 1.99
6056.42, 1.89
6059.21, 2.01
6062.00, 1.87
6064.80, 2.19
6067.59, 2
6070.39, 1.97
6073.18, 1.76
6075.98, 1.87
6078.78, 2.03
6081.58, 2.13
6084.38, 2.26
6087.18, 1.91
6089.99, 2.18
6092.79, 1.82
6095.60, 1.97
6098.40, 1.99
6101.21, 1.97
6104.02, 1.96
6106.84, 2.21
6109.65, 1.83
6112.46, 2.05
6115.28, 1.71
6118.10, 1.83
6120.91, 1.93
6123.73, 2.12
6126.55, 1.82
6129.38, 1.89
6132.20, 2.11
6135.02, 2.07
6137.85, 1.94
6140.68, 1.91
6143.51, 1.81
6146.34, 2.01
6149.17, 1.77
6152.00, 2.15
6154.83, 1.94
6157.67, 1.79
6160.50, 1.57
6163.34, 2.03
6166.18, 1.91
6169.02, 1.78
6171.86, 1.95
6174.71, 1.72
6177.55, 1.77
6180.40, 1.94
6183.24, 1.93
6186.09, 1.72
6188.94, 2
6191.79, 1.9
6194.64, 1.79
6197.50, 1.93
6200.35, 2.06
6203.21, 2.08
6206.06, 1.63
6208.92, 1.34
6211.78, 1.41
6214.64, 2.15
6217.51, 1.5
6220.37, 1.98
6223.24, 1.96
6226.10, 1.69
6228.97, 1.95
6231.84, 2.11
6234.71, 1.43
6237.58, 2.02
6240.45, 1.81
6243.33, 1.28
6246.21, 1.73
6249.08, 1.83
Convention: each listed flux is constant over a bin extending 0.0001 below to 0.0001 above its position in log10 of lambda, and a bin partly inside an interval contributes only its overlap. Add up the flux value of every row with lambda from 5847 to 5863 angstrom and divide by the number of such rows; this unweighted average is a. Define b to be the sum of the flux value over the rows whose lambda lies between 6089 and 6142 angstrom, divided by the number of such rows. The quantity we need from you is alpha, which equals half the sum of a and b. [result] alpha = 1.93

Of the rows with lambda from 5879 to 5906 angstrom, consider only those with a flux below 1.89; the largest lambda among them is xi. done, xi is 5902.23 angstrom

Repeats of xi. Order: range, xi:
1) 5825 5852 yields 5848.12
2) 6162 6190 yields 6186.09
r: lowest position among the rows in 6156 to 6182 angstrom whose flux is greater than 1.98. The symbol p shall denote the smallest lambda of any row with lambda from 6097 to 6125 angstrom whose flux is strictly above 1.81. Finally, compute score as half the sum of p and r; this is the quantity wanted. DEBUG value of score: 6130.9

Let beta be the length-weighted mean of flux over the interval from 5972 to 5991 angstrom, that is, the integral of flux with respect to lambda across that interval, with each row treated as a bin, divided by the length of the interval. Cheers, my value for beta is 2.03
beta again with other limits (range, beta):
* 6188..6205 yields 1.95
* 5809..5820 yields 1.90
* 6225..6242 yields 1.83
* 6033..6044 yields 1.99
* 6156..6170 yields 1.82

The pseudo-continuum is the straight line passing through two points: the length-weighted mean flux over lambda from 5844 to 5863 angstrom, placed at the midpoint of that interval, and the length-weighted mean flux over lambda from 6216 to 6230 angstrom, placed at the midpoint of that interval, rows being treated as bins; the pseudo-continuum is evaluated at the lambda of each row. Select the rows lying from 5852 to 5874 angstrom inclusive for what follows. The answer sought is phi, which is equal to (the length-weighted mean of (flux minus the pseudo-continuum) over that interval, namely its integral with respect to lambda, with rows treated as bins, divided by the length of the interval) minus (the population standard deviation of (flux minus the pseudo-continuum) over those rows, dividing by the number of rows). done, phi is -0.16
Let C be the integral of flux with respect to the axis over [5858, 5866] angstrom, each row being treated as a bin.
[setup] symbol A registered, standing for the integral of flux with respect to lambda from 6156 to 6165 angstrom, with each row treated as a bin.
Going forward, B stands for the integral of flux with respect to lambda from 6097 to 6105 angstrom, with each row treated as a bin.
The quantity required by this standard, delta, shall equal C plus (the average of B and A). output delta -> 31.1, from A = 16.2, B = 15.8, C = 15.1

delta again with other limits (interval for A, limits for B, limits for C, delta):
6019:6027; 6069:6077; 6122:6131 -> 33.0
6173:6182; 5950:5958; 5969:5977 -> 31.2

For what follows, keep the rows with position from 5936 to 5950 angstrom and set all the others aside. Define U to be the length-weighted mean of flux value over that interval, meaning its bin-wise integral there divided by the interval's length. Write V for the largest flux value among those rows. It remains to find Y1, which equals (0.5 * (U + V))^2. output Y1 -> 3.7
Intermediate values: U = 1.861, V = 2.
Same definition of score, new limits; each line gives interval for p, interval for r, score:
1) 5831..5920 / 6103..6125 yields 5970.8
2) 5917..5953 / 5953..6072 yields 5940.4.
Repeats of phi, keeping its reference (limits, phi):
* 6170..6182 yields -0.09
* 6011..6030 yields -0.25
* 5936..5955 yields -0.23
